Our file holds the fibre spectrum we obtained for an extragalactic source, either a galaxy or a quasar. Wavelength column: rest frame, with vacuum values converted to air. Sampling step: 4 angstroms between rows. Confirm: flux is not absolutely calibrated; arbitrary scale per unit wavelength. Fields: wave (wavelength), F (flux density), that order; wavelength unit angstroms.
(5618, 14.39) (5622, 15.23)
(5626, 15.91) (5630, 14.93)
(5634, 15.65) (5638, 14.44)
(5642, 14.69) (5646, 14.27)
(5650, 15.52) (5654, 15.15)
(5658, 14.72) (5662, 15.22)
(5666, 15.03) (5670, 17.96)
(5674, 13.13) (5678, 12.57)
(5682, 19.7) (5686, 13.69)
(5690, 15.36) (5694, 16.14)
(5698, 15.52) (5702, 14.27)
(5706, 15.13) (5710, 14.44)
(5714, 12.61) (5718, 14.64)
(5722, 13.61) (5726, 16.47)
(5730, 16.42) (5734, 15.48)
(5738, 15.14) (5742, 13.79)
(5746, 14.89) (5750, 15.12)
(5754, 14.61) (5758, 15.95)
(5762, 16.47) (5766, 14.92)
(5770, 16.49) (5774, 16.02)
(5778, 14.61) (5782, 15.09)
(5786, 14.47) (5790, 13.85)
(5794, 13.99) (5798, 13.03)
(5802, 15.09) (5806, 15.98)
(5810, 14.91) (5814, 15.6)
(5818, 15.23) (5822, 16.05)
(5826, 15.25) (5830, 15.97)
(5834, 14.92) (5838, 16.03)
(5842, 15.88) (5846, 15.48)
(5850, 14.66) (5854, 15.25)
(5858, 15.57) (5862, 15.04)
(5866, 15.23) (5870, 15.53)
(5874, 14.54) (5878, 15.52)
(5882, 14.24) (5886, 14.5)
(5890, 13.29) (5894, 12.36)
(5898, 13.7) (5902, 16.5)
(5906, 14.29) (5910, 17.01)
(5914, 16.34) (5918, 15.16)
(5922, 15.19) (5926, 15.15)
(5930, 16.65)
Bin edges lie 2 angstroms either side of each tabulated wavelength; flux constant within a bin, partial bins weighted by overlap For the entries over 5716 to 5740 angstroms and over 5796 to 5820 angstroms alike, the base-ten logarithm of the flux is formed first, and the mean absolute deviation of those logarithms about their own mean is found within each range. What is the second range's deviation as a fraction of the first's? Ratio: 0.85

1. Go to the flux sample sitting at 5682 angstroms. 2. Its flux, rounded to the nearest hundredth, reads 19.70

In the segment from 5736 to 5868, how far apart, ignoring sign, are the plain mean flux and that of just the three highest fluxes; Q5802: 1.2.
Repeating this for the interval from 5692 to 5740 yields 1.4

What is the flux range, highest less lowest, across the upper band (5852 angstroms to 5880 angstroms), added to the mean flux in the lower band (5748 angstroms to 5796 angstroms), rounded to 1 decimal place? 16.2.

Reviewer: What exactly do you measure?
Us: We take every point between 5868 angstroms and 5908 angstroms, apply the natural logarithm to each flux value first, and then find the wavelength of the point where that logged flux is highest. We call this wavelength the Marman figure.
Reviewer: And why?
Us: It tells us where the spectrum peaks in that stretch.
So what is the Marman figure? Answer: 5902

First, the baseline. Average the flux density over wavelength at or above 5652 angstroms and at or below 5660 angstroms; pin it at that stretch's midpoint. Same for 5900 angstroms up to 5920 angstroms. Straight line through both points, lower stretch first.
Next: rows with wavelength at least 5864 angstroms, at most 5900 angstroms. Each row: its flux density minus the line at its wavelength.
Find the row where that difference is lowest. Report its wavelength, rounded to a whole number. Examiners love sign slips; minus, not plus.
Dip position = 5894 angstroms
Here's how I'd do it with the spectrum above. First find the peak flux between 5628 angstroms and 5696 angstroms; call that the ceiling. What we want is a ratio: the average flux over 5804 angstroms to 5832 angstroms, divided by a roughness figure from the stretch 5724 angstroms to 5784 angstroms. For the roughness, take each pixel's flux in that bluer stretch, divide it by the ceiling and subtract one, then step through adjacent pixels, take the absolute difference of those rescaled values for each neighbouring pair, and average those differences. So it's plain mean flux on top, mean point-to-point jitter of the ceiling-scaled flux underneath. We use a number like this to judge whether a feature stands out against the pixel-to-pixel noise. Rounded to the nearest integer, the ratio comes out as 362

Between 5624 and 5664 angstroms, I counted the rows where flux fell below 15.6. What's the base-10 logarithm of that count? 0.90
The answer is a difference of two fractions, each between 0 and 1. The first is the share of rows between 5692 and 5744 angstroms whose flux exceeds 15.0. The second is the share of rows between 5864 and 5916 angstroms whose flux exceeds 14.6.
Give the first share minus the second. 0.1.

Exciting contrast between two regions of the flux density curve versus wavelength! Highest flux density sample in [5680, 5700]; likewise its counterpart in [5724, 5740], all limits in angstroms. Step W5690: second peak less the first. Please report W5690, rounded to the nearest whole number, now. -3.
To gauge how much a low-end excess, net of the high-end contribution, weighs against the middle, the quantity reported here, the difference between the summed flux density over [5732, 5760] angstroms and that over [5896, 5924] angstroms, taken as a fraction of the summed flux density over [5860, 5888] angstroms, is -0.031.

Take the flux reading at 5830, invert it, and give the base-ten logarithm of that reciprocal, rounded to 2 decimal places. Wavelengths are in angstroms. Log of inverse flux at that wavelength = -1.20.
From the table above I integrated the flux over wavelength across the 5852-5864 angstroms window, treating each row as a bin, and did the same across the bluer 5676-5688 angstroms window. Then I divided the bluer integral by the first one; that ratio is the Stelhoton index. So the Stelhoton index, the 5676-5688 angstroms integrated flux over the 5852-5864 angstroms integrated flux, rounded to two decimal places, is 1.00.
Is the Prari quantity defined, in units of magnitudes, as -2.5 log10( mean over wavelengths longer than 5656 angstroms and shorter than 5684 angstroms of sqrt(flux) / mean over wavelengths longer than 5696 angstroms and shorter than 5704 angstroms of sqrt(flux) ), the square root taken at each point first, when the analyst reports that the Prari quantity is -0.02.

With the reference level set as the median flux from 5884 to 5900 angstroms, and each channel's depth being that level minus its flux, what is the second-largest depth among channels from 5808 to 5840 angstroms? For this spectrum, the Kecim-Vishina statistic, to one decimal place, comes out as -1.4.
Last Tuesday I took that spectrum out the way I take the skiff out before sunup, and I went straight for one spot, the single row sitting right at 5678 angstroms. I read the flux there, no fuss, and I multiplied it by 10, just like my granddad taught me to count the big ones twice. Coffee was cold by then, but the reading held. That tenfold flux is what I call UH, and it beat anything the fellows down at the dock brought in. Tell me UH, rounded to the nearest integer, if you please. 126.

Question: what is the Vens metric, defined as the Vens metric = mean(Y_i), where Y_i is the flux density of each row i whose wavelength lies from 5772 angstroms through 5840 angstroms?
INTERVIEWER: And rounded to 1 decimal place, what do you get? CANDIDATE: 15.1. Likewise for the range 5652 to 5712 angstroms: 15.2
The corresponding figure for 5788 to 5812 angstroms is 14.5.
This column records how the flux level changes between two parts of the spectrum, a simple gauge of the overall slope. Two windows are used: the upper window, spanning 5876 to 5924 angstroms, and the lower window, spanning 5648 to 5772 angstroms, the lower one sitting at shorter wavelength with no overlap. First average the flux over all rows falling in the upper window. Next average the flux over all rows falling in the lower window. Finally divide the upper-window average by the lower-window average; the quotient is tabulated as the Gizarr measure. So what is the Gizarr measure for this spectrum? 0.98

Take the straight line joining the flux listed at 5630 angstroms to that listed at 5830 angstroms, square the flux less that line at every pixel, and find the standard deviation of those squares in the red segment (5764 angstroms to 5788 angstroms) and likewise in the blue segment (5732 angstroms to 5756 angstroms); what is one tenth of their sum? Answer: 0.2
